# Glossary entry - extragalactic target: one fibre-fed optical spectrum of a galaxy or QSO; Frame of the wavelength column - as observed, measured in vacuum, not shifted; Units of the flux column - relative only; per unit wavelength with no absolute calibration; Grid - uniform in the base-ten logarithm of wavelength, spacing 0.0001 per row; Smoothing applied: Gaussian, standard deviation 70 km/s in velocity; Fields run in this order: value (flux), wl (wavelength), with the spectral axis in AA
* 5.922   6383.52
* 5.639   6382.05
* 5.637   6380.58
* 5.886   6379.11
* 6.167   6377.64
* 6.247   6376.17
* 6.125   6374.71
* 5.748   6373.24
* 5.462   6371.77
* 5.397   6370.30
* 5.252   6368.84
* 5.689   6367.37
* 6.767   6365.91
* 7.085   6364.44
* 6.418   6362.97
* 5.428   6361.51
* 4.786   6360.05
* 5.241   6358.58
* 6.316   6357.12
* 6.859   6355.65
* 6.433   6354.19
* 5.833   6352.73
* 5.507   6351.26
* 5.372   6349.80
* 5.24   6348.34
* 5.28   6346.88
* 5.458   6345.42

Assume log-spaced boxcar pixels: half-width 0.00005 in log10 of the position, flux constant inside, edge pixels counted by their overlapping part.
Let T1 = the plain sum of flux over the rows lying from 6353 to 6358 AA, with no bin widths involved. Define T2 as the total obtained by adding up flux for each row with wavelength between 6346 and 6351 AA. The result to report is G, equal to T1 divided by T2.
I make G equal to 1.23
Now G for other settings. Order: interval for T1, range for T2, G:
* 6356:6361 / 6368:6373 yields 1.01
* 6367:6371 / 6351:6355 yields 0.92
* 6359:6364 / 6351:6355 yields 0.94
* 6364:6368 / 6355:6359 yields 1.06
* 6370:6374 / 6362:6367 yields 0.82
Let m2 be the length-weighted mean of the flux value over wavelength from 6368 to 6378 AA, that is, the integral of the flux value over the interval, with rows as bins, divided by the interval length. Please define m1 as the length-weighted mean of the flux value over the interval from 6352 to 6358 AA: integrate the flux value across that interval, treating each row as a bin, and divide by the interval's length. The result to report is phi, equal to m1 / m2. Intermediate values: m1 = 6.3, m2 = 5.76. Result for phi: 1.10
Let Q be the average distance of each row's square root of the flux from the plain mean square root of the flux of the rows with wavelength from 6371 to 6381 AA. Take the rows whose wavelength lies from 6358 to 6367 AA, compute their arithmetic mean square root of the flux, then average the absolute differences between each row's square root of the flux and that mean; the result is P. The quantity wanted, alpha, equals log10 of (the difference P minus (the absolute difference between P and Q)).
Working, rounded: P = 0.16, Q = 0.050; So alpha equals -1.30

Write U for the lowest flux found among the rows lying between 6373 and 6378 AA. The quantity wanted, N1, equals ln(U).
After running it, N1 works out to 1.75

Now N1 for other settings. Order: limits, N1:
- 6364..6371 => 1.66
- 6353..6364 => 1.57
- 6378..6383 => 1.73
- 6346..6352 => 1.66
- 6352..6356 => 1.76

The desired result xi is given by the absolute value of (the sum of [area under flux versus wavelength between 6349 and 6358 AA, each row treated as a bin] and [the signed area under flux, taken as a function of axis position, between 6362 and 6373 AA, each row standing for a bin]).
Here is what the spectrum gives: 120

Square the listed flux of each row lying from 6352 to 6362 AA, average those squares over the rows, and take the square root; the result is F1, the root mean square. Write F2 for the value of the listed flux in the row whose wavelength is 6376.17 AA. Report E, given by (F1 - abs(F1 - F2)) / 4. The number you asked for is 1.38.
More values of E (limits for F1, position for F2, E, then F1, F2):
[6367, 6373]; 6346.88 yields 1.32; 5.45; 5.28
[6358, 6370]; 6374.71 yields 1.41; 5.88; 6.125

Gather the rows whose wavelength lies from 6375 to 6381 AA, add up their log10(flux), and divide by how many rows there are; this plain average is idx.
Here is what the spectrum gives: 0.777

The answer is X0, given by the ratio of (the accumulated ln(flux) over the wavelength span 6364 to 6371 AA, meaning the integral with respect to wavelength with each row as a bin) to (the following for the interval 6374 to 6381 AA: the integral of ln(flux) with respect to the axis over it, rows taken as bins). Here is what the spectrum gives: 0.99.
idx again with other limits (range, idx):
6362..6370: 0.793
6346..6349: 0.721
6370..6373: 0.735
